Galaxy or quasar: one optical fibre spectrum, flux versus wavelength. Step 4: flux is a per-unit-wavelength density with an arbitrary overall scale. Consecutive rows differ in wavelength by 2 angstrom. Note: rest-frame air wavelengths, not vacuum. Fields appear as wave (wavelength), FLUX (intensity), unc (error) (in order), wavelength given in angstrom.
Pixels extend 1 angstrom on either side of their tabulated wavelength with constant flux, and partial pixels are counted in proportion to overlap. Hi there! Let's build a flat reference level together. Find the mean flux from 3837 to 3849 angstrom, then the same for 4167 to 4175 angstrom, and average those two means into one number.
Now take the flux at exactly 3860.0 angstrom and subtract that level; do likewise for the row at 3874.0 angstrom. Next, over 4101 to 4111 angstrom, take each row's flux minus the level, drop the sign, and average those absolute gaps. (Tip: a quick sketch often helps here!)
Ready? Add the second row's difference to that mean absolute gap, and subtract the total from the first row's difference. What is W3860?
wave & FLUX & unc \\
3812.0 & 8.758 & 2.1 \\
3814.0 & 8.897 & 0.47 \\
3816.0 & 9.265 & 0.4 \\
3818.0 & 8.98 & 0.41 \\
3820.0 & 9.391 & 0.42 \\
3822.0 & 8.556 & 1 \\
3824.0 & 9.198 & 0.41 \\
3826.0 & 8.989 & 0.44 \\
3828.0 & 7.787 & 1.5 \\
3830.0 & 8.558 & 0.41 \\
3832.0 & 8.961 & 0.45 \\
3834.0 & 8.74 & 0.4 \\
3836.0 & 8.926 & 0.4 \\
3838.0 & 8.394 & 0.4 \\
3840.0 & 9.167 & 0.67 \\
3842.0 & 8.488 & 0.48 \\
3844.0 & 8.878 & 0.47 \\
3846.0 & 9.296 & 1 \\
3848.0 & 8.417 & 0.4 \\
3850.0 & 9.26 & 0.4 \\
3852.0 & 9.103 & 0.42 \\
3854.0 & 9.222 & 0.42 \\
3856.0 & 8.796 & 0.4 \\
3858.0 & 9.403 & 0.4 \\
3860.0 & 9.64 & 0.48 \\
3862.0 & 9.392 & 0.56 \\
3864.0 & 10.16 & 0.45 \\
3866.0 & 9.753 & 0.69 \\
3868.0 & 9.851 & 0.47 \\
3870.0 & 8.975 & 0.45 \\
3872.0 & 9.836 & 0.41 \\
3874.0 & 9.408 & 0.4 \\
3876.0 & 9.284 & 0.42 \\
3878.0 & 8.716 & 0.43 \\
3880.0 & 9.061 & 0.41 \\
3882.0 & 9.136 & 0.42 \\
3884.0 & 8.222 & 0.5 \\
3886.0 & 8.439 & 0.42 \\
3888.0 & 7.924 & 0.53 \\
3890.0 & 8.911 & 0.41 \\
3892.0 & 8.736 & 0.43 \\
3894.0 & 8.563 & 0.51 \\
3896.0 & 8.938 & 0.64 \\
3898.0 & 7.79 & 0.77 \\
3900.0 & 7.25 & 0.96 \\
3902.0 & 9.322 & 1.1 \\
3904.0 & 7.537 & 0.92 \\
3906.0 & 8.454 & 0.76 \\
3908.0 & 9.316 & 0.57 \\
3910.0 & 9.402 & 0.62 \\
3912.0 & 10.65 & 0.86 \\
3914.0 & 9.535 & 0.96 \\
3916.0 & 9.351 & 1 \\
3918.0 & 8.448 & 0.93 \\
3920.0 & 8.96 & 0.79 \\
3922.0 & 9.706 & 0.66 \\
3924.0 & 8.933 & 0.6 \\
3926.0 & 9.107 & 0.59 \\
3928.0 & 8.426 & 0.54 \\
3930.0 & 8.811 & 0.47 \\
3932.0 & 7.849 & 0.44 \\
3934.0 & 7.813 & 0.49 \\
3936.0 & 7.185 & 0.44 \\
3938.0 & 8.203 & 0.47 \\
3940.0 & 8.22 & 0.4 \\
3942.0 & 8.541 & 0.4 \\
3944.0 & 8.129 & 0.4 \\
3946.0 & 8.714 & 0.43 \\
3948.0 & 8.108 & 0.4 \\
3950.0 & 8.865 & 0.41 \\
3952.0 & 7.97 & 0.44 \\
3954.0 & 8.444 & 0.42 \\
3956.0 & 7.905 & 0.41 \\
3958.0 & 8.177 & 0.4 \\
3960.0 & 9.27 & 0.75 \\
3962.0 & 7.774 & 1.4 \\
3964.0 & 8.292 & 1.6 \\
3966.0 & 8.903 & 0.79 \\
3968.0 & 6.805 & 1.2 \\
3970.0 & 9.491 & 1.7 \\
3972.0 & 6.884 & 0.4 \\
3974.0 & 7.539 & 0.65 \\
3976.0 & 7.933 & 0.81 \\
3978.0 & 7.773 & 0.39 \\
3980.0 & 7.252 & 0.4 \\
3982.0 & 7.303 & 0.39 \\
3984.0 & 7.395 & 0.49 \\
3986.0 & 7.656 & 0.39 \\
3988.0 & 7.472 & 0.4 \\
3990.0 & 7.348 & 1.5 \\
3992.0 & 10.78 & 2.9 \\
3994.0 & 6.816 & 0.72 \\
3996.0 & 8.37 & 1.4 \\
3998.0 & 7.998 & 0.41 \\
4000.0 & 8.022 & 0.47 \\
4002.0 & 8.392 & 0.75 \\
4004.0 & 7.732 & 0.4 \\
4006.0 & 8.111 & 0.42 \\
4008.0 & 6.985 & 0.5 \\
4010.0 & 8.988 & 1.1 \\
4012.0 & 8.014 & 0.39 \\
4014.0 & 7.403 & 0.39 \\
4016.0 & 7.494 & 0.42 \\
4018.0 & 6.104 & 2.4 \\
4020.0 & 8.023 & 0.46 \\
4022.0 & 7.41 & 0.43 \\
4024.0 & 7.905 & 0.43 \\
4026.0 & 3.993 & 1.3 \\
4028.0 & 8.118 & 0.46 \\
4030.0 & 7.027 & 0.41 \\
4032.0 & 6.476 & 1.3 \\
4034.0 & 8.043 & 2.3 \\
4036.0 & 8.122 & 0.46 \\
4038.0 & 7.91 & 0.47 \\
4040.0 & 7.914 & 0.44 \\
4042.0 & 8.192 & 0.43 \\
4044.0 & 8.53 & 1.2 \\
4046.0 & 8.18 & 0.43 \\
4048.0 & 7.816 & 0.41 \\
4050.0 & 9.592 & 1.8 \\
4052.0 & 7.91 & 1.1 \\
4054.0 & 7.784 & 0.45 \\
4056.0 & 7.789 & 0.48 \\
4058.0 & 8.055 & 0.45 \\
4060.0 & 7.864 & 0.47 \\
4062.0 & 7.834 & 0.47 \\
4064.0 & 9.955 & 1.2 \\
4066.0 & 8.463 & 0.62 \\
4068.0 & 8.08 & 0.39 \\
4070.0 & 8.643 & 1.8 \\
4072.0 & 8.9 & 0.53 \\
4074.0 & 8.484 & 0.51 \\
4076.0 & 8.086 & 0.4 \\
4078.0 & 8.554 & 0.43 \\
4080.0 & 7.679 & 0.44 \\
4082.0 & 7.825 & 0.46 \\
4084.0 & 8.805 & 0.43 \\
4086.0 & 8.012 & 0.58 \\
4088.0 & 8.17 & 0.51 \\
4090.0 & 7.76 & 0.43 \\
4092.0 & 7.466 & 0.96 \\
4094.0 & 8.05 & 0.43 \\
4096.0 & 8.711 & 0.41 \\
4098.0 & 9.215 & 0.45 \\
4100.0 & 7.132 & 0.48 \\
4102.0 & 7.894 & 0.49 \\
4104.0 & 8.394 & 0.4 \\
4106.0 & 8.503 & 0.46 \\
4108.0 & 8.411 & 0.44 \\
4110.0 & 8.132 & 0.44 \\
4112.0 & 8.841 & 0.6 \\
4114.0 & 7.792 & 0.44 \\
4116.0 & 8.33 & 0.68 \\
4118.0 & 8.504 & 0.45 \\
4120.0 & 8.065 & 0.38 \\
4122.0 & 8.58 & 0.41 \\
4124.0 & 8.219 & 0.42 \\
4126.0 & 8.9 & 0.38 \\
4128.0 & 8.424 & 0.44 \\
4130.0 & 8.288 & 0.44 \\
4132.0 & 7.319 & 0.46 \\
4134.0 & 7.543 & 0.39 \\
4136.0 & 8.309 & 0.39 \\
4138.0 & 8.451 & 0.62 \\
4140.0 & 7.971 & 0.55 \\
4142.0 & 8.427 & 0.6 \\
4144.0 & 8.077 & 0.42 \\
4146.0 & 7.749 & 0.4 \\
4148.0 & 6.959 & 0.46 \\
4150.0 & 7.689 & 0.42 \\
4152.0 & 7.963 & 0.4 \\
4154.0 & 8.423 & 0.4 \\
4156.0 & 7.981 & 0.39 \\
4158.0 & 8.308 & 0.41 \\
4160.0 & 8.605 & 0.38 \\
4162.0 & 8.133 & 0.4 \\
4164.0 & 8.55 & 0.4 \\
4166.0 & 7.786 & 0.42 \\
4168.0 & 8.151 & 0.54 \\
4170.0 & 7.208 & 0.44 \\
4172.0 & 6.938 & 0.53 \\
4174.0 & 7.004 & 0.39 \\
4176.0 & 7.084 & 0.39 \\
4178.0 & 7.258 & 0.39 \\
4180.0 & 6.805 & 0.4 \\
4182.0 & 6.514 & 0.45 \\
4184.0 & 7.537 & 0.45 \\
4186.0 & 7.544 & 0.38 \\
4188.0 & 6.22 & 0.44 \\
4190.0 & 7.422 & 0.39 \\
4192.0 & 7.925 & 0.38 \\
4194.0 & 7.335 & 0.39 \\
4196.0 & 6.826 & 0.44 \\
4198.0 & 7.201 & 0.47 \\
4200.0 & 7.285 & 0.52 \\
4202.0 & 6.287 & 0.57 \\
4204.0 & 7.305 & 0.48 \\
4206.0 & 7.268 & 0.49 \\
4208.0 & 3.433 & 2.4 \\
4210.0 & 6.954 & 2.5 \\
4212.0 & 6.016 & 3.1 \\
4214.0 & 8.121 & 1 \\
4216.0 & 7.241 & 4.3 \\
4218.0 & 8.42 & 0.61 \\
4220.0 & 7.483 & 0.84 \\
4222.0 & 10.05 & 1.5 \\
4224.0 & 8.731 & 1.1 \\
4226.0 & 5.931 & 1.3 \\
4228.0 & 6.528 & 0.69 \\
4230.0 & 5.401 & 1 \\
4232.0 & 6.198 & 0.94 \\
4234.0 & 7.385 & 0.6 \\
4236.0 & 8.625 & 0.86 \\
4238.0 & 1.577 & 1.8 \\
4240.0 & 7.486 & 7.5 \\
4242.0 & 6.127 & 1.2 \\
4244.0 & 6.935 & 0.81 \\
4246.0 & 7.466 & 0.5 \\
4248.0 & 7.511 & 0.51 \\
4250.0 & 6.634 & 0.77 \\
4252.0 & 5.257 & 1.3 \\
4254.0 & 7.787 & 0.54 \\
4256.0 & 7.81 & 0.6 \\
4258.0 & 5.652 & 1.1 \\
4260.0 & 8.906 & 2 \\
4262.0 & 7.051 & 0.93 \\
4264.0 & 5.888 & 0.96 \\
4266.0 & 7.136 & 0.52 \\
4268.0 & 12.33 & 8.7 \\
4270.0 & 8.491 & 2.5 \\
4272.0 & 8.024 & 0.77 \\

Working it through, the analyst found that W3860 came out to 0.0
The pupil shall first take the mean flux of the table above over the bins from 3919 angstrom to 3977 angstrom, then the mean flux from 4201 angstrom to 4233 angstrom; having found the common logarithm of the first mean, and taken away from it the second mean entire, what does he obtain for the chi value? -6.0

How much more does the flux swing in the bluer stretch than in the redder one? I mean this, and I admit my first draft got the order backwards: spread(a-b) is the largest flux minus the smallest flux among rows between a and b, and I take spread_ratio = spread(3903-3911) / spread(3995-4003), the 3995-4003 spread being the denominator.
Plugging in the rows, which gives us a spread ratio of 4.7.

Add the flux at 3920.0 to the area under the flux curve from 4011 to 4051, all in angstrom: 313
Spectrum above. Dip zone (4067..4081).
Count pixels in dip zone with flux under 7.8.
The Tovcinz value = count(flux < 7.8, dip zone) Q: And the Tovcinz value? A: 1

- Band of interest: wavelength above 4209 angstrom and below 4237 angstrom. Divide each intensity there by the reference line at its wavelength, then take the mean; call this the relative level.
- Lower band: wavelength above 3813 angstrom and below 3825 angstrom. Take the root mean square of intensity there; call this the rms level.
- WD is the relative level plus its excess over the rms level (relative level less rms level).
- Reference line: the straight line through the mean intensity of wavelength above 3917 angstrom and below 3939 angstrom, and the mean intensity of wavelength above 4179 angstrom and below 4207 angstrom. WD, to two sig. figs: -6.9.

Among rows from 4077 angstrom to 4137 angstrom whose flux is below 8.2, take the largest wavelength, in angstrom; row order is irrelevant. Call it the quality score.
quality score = 4134.0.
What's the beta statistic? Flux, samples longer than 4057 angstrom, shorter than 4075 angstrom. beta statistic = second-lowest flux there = 7.864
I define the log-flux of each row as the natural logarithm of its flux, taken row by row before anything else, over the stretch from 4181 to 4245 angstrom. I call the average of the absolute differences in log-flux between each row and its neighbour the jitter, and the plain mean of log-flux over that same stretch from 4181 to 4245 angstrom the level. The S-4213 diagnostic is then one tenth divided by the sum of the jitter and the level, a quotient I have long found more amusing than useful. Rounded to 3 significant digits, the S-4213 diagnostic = 0.0460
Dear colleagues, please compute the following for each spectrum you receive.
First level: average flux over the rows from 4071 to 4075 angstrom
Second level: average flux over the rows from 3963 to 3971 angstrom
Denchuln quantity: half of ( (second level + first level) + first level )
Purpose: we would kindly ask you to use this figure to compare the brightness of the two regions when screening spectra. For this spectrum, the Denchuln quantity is 12.9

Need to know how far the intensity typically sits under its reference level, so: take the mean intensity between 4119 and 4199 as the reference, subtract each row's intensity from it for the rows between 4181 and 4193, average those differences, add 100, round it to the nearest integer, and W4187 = 101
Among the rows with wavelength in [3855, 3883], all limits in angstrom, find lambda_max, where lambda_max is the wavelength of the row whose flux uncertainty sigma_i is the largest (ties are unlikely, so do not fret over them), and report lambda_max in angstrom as 3866.0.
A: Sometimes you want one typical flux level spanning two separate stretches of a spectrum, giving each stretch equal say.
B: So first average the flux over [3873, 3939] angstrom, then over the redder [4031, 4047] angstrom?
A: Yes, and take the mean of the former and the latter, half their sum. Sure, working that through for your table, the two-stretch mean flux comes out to 8.3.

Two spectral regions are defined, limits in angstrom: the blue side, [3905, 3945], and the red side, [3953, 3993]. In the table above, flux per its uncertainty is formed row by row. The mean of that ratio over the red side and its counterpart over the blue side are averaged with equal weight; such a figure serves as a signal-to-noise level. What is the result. 14.2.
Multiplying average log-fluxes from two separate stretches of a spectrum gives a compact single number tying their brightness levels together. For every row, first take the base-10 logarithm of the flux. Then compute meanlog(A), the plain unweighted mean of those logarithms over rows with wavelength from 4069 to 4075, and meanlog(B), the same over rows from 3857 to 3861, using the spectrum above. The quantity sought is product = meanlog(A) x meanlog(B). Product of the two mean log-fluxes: 0.92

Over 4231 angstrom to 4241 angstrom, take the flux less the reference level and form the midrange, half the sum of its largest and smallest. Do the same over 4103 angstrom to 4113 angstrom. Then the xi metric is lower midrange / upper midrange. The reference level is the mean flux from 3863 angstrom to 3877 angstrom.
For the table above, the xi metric 0.25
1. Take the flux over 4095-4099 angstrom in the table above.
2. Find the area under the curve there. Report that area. 36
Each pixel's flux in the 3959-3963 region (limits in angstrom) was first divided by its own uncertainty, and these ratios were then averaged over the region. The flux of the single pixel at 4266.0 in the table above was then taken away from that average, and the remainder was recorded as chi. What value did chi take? 1.8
